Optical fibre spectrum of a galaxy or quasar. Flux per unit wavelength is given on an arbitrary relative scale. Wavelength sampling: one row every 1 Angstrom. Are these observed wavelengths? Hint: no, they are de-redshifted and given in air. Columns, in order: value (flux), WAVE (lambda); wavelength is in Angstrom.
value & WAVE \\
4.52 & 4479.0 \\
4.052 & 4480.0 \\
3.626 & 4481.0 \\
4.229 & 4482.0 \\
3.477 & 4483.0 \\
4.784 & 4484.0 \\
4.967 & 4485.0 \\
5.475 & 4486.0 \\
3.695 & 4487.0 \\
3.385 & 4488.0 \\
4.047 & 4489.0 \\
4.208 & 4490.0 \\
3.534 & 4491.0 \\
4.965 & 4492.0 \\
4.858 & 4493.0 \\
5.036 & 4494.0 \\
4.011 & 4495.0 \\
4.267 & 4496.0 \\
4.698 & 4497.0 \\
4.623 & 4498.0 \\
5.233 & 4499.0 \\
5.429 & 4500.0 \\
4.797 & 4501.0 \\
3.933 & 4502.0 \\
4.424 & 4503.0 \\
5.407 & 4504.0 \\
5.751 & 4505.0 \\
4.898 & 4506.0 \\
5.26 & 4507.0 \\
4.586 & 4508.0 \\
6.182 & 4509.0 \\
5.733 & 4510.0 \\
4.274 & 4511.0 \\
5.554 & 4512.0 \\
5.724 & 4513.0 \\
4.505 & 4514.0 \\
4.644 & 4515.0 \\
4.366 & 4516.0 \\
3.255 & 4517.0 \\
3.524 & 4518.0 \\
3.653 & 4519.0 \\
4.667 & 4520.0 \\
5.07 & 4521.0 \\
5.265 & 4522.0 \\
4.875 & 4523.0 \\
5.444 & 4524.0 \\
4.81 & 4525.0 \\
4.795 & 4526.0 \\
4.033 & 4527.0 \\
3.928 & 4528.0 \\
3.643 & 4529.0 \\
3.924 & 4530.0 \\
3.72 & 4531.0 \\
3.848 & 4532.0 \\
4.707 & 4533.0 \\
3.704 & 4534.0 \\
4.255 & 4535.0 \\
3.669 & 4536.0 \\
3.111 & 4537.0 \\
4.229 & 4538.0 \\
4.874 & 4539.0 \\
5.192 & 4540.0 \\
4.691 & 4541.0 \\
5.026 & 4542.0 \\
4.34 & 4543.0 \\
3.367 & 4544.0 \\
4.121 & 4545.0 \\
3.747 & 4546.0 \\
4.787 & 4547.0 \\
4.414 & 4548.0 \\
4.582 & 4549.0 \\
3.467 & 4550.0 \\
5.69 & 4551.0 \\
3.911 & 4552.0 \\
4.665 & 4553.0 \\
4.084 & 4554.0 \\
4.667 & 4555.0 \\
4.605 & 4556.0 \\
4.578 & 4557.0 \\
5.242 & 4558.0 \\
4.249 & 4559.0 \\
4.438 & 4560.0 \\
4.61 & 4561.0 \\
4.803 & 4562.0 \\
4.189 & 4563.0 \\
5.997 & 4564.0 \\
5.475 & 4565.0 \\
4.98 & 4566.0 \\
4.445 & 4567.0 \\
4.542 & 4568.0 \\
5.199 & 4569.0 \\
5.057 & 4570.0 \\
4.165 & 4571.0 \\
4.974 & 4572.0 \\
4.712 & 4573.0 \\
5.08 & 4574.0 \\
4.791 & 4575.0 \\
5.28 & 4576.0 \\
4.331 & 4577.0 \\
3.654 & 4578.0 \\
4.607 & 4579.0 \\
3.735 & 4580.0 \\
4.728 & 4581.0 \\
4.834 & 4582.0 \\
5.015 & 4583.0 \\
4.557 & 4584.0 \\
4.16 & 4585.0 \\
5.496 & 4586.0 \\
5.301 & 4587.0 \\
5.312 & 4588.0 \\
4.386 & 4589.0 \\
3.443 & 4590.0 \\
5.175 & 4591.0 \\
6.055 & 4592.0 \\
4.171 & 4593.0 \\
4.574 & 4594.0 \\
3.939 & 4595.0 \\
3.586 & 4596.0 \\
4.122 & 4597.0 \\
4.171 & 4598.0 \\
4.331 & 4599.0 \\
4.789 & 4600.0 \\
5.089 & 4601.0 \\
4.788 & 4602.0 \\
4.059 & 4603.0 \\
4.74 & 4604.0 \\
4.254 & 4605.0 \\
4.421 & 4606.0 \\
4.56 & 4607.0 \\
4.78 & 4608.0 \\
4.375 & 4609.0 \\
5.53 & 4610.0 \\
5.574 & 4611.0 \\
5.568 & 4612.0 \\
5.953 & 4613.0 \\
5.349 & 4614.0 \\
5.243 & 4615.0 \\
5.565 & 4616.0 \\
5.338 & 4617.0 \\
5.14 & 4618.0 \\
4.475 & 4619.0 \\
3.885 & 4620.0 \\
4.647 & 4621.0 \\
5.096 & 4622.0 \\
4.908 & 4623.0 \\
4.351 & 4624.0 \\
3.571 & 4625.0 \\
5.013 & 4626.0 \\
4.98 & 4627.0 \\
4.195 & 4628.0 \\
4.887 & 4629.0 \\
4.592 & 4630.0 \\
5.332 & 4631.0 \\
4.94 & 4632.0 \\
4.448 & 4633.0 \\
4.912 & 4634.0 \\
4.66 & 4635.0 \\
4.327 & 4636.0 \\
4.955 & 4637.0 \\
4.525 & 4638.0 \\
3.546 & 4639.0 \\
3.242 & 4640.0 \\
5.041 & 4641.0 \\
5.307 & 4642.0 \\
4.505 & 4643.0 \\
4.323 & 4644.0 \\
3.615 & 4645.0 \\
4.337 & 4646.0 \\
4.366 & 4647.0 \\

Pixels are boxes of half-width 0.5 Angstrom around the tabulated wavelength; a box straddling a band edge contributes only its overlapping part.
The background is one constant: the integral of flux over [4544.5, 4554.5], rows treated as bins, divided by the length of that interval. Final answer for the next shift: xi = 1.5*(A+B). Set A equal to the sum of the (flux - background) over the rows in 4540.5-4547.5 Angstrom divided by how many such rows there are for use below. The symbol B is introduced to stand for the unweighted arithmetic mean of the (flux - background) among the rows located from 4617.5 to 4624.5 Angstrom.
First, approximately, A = 0.0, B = 0.30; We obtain 0.4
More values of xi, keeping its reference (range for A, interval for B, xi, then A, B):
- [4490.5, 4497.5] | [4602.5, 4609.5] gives 0.4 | 0.1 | 0.11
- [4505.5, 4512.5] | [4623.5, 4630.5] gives 1.5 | 0.9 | 0.17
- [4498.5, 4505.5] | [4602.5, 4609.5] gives 1.1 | 0.6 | 0.11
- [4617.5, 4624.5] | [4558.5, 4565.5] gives 1.2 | 0.3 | 0.48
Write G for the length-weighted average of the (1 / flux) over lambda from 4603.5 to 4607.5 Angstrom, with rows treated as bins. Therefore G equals 0.223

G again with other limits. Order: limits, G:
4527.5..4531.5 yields 0.263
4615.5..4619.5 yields 0.196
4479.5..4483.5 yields 0.262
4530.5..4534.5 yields 0.253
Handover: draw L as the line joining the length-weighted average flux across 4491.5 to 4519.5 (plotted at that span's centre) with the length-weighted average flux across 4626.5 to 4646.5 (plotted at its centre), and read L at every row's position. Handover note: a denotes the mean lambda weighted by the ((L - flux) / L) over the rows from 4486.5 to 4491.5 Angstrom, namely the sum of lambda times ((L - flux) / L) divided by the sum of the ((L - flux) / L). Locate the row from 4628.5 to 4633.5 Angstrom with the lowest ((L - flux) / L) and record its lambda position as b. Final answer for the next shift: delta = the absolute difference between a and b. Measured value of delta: 142.1 Angstrom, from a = 4488.9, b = 4631.0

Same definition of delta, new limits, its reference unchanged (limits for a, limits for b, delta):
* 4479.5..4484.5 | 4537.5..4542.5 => 58.3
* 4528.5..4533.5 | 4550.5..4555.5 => 20.5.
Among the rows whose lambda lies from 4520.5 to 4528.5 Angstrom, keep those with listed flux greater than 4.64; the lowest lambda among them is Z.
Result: 4521.0 Angstrom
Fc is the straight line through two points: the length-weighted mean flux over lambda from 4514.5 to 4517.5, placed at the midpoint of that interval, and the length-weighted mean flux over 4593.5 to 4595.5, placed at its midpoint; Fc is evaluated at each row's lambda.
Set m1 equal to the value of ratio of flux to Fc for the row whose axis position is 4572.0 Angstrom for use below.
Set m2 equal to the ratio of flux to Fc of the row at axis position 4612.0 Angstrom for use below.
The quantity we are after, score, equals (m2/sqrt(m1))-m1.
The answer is 0.01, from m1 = 1.18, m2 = 1.30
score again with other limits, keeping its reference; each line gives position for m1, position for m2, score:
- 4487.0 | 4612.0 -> 0.44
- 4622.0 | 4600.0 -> -0.15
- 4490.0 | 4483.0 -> -0.20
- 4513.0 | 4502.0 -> -0.58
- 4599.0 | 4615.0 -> 0.19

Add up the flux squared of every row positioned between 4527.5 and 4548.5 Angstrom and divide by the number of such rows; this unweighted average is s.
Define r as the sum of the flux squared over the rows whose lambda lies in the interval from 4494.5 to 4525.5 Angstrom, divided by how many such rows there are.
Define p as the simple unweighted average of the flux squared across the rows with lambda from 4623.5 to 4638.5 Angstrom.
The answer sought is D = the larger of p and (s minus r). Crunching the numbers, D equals 21.8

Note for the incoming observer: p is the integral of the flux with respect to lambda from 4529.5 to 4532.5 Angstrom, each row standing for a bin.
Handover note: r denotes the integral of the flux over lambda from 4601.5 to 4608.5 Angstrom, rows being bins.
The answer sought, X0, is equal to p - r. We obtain -20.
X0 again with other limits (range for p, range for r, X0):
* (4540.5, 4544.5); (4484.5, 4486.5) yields 7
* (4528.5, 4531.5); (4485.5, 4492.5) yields -18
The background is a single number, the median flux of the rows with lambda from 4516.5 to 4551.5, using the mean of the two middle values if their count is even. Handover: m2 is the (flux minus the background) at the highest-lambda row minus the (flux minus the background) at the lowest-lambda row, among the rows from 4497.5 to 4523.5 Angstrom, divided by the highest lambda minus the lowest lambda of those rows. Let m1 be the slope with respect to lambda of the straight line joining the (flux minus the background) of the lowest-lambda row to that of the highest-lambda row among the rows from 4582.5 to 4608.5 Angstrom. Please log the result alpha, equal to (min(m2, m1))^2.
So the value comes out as 0.0001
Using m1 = -0.009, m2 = 0.01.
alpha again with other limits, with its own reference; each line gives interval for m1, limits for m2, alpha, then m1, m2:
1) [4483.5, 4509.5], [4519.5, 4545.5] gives 0.0005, 0.056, -0.02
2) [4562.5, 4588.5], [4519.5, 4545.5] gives 0.0005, 0.045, -0.02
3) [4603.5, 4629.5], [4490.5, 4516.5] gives 0.0000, 0.006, 0.03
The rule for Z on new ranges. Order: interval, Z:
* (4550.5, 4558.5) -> 4551.0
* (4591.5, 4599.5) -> 4592.0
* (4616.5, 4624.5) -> 4617.0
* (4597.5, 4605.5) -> 4600.0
